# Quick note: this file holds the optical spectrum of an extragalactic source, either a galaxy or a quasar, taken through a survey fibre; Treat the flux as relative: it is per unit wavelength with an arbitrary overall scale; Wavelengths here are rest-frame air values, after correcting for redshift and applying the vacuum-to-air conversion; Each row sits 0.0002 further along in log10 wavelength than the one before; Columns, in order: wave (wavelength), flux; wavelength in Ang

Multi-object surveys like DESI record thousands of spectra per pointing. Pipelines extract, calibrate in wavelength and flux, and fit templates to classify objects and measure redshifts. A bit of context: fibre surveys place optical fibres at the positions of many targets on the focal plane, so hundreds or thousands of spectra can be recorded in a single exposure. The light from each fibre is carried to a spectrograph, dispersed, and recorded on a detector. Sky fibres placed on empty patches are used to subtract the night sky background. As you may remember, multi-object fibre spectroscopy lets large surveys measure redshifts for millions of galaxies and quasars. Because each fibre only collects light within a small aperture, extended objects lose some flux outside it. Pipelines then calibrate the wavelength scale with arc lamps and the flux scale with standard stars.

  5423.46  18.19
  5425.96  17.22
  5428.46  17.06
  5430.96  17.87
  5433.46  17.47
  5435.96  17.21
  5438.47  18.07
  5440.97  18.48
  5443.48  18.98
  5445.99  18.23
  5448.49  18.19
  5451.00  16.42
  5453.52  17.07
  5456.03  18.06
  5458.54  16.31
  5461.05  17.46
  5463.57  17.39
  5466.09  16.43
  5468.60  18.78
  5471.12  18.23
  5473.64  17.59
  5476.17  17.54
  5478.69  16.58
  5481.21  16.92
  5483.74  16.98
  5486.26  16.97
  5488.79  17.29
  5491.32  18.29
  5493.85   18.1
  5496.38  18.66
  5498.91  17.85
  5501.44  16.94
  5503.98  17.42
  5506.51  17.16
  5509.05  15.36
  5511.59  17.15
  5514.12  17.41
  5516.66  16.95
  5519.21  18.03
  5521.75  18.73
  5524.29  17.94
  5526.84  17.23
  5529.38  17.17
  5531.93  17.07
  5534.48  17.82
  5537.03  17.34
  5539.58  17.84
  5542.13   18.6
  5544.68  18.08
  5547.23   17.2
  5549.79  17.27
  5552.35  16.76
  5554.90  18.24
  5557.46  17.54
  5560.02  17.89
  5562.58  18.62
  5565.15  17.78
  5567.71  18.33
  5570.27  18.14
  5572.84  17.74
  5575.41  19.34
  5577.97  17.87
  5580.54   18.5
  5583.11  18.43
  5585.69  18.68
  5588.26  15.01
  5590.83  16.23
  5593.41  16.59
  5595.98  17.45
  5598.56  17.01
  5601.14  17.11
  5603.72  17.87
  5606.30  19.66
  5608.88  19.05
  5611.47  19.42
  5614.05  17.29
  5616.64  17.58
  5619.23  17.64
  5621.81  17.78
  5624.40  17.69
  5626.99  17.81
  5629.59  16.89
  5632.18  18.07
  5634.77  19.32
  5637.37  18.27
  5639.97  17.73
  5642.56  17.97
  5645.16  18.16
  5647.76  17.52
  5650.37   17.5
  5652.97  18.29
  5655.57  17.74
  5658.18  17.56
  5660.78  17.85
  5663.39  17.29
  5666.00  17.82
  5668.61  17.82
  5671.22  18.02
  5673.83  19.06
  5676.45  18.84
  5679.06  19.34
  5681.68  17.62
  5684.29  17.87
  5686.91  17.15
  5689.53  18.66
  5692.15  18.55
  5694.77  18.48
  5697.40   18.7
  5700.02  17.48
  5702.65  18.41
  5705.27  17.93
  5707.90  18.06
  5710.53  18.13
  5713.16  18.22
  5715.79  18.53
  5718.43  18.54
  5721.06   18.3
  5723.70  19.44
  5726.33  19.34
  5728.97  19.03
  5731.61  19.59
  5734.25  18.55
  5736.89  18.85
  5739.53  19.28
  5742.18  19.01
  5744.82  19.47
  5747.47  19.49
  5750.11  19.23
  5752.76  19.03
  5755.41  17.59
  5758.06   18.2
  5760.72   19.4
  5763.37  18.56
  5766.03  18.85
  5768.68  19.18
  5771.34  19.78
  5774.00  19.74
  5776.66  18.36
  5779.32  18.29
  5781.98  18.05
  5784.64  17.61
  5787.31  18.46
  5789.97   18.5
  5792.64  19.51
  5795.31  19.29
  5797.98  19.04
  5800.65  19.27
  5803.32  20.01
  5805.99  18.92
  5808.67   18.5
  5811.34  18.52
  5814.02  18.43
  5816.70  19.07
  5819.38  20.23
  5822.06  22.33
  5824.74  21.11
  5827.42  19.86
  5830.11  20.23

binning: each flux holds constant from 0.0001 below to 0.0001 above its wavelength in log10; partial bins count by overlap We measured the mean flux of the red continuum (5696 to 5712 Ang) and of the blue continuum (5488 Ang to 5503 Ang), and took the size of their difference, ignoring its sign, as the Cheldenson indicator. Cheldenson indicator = 0.26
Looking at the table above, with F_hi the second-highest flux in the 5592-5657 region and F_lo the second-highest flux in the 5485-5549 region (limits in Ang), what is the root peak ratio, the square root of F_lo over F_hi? 0.980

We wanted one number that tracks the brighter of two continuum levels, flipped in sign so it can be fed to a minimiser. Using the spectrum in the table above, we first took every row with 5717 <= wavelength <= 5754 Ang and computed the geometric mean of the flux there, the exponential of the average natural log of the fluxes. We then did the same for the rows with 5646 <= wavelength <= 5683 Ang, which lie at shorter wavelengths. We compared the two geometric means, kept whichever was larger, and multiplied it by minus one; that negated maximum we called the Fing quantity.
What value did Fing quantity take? -19.08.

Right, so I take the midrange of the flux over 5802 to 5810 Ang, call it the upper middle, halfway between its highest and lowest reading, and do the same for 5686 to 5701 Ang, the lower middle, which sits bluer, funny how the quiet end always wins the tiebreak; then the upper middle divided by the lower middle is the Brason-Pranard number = 1.07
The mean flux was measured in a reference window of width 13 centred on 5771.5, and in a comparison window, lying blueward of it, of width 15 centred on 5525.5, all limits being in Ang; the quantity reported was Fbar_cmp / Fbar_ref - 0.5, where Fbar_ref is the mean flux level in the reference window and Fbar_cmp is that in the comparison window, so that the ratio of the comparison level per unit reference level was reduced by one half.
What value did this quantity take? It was 0.42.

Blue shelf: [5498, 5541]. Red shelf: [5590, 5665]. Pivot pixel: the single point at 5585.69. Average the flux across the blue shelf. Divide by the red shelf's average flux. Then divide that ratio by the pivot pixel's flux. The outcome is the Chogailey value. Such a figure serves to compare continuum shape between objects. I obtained 0.0522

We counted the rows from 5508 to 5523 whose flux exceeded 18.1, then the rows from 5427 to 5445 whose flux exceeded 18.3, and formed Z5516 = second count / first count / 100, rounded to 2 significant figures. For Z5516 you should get 0.020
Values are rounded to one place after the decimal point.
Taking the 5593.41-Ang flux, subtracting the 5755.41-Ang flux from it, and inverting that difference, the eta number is -1.0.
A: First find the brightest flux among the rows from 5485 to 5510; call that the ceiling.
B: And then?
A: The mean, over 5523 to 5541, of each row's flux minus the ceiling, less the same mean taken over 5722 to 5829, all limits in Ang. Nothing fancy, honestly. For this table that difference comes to -1.6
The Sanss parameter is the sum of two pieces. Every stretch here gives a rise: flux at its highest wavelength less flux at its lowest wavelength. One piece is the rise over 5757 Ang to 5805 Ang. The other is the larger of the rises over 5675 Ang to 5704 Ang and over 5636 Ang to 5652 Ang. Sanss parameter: 1.38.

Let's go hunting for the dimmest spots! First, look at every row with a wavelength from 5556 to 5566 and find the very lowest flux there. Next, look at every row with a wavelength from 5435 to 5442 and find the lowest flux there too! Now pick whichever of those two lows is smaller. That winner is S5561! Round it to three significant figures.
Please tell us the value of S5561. 17.2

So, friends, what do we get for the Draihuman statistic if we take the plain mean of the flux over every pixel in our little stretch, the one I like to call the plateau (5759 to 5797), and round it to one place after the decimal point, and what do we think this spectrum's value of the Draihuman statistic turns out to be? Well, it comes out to 18.8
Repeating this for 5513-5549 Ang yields 17.7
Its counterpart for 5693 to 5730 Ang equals 18.5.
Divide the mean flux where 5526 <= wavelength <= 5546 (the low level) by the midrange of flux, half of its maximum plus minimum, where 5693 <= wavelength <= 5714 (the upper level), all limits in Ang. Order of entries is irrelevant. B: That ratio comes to 0.98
